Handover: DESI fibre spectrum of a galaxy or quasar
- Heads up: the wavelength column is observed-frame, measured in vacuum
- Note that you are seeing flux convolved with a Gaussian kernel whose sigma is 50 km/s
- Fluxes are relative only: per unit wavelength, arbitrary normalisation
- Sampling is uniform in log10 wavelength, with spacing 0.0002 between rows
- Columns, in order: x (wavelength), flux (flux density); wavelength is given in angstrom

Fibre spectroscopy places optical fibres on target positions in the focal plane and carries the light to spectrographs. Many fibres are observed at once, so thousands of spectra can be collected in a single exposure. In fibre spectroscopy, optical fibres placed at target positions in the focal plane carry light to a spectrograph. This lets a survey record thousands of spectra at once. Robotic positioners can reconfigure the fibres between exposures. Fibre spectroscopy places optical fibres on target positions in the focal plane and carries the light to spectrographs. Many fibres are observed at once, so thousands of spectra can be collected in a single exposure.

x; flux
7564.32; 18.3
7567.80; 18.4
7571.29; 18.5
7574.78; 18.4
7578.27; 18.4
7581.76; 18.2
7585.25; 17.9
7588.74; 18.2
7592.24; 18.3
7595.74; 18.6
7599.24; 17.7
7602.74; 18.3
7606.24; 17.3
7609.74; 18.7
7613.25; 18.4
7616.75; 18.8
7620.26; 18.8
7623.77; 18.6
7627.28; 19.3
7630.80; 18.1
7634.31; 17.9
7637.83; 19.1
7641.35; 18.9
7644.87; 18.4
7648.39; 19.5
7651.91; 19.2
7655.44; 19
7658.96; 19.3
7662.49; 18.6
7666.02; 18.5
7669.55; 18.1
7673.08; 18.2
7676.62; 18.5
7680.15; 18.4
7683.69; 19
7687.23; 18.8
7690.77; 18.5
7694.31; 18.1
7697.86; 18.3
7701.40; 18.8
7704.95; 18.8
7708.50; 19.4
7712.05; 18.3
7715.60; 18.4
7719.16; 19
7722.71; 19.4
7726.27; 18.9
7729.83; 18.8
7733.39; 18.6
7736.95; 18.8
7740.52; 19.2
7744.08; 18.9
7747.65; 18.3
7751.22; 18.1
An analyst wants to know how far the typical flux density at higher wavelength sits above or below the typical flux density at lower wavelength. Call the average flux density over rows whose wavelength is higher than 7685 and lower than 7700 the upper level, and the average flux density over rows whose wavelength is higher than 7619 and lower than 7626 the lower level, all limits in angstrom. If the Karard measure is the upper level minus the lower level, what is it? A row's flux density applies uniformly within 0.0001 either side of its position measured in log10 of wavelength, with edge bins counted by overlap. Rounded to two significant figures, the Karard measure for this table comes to -0.28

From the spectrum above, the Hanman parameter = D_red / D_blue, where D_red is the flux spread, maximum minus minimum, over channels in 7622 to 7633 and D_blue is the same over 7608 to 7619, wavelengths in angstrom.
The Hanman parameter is 3.00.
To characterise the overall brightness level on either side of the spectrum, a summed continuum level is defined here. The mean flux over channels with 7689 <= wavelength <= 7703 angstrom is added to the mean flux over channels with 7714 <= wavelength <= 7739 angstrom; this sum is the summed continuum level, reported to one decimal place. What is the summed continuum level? 37.3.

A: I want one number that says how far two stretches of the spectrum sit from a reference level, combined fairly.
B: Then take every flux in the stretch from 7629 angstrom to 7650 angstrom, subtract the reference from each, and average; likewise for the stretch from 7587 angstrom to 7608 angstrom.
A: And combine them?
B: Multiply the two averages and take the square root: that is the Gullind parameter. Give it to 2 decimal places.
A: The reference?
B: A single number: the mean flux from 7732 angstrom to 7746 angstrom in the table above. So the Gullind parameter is 0.43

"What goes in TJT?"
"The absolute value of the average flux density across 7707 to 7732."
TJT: 18.9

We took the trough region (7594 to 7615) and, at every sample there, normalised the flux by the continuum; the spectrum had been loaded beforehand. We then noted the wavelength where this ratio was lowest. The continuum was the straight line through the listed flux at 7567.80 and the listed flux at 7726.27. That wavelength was 7606.24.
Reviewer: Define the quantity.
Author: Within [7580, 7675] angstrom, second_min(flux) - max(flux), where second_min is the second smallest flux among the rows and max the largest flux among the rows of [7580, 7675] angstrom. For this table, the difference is -1.80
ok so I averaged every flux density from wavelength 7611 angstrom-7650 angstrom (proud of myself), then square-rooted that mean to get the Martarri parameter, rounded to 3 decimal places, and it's 4.325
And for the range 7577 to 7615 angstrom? 4.264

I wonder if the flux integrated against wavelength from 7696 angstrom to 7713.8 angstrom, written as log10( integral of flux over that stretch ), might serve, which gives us 2.52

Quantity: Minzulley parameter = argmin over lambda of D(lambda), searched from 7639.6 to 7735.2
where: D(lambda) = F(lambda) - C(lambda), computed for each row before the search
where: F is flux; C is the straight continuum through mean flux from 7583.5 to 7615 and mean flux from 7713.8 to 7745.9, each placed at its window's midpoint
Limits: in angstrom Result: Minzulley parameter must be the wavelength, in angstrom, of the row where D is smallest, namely 7694.31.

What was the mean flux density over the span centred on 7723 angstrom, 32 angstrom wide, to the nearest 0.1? 18.8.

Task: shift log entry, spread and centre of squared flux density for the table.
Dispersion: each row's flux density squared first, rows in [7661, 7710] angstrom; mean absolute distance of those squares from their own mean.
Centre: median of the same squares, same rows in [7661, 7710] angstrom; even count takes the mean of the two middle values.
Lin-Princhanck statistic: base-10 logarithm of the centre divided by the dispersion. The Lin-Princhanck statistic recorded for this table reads 1.51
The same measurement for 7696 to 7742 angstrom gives 1.53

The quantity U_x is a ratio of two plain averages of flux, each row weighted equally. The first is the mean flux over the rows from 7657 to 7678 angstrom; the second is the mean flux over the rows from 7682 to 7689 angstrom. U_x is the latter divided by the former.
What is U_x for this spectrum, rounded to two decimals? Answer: 1.02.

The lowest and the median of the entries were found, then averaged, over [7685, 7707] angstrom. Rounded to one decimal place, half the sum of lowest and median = 18.4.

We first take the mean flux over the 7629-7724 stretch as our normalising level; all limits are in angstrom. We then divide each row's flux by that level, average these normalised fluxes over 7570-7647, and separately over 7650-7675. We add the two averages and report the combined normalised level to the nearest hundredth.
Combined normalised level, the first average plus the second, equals 1.99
